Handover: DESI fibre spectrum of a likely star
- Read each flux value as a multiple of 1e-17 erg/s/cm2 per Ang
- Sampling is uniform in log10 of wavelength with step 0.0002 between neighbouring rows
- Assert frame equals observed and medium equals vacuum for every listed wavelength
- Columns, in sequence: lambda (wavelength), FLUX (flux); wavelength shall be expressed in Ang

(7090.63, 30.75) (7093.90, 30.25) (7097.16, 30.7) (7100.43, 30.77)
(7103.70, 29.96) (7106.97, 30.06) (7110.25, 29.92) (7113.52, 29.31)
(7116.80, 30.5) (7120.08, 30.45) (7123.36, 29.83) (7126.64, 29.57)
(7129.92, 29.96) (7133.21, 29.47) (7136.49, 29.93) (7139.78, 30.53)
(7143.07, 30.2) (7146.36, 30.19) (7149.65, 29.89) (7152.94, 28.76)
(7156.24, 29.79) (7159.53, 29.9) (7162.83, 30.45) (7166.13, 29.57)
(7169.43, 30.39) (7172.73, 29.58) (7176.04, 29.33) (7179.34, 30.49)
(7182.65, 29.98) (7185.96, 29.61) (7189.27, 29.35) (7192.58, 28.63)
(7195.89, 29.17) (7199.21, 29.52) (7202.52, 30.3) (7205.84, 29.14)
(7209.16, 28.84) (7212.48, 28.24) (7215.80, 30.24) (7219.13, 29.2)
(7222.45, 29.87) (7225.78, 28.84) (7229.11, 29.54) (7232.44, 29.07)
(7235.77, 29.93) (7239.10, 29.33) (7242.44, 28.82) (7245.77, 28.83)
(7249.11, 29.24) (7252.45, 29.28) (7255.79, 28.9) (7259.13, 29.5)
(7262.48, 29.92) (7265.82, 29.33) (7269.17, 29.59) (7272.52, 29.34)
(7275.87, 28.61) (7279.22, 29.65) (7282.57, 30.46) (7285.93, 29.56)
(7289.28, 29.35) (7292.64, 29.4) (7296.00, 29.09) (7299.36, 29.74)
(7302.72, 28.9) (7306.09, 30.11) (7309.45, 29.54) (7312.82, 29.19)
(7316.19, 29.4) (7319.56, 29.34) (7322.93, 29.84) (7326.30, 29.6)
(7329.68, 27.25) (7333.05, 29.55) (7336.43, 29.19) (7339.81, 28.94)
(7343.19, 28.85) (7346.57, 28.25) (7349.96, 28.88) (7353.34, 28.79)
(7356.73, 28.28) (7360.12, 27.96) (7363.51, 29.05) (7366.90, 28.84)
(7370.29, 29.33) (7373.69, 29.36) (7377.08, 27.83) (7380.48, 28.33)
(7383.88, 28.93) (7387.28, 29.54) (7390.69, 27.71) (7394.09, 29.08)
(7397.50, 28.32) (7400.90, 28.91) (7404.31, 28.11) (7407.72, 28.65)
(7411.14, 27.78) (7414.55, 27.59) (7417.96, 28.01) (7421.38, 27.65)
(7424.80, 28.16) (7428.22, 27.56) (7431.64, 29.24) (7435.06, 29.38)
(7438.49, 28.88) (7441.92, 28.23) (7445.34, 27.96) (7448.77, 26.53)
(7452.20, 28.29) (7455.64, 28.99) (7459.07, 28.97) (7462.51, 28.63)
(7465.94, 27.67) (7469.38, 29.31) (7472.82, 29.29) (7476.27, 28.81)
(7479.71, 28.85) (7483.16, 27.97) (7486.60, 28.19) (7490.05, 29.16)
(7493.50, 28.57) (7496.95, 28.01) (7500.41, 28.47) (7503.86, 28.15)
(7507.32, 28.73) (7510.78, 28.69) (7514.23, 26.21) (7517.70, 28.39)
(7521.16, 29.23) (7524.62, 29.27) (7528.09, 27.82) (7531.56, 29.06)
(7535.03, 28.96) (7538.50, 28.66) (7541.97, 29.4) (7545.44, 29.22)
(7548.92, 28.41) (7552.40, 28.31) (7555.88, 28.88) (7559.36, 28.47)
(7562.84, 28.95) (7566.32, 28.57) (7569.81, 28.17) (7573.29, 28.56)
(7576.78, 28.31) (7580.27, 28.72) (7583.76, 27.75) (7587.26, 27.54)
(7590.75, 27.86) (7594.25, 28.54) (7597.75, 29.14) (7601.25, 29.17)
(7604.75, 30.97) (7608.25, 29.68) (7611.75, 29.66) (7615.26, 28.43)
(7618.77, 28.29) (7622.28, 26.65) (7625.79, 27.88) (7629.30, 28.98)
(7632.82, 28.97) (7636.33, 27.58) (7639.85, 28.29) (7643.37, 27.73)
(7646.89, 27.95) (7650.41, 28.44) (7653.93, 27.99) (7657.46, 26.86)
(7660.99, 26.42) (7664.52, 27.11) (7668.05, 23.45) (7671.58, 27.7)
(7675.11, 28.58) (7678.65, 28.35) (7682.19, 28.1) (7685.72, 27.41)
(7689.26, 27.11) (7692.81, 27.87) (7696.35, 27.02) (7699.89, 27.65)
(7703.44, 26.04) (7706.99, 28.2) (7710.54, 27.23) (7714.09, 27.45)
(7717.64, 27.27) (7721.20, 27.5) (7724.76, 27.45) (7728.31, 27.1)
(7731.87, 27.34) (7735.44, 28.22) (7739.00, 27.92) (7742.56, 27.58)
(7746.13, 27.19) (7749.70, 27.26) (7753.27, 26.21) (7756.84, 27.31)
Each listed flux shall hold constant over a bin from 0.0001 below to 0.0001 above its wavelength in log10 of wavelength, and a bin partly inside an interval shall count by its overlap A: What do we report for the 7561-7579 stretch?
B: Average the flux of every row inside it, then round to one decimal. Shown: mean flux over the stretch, 28.5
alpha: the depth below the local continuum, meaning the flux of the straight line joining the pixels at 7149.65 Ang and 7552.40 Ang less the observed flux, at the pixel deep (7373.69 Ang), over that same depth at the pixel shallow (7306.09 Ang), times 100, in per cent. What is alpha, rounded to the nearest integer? 42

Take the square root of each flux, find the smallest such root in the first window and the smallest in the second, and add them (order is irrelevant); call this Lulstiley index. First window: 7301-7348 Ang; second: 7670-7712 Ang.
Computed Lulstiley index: 10.32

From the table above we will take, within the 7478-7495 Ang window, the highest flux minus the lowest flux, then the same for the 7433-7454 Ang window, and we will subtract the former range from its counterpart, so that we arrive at 1.7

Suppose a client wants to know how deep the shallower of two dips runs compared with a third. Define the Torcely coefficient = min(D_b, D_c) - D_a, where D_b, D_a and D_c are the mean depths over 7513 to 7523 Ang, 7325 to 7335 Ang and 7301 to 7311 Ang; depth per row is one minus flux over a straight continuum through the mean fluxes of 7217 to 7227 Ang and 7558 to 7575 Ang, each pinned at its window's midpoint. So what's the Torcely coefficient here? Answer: -0.023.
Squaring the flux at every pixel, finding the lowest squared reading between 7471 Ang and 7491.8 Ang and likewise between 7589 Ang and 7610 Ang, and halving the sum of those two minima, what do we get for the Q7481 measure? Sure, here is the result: 779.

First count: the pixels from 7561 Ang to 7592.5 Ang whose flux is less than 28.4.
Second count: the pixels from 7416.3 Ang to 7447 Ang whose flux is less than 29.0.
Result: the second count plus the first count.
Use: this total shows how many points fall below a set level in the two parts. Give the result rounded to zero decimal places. 12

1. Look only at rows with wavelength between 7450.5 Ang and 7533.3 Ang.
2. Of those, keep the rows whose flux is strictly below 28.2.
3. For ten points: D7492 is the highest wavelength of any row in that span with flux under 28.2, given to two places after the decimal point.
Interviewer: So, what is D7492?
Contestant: 7528.09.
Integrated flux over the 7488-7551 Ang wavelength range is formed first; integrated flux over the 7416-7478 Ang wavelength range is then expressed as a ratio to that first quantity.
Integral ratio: 0.98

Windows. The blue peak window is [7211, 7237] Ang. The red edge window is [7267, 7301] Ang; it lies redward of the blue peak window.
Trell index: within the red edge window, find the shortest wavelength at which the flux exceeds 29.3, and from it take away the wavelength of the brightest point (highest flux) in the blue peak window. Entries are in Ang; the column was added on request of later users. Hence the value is 53.4 Ang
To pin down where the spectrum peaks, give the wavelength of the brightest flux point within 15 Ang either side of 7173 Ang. 7179.34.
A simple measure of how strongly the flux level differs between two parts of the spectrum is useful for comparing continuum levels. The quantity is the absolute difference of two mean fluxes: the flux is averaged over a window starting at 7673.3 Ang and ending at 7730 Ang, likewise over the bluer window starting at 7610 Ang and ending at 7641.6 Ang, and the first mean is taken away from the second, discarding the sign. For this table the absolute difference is 0.78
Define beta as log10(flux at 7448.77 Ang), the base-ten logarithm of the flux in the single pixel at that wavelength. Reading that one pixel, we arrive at 1.424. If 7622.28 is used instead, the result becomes 1.426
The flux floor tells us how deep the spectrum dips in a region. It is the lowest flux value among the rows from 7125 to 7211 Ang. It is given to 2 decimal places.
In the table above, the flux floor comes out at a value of 28.63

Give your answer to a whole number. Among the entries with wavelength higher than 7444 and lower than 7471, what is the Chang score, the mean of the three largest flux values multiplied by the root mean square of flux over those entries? 823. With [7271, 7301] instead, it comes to 883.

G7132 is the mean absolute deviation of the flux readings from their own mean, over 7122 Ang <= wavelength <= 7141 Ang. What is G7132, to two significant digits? 0.26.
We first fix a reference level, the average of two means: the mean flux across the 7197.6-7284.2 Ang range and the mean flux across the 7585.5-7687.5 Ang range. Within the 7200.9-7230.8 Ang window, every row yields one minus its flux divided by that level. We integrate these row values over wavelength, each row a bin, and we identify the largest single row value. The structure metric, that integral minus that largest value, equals -0.69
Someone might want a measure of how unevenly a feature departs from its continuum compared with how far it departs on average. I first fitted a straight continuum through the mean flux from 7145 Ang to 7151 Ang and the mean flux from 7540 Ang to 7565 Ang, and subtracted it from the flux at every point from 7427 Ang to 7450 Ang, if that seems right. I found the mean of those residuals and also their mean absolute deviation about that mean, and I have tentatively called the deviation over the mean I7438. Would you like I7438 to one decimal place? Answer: -0.9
